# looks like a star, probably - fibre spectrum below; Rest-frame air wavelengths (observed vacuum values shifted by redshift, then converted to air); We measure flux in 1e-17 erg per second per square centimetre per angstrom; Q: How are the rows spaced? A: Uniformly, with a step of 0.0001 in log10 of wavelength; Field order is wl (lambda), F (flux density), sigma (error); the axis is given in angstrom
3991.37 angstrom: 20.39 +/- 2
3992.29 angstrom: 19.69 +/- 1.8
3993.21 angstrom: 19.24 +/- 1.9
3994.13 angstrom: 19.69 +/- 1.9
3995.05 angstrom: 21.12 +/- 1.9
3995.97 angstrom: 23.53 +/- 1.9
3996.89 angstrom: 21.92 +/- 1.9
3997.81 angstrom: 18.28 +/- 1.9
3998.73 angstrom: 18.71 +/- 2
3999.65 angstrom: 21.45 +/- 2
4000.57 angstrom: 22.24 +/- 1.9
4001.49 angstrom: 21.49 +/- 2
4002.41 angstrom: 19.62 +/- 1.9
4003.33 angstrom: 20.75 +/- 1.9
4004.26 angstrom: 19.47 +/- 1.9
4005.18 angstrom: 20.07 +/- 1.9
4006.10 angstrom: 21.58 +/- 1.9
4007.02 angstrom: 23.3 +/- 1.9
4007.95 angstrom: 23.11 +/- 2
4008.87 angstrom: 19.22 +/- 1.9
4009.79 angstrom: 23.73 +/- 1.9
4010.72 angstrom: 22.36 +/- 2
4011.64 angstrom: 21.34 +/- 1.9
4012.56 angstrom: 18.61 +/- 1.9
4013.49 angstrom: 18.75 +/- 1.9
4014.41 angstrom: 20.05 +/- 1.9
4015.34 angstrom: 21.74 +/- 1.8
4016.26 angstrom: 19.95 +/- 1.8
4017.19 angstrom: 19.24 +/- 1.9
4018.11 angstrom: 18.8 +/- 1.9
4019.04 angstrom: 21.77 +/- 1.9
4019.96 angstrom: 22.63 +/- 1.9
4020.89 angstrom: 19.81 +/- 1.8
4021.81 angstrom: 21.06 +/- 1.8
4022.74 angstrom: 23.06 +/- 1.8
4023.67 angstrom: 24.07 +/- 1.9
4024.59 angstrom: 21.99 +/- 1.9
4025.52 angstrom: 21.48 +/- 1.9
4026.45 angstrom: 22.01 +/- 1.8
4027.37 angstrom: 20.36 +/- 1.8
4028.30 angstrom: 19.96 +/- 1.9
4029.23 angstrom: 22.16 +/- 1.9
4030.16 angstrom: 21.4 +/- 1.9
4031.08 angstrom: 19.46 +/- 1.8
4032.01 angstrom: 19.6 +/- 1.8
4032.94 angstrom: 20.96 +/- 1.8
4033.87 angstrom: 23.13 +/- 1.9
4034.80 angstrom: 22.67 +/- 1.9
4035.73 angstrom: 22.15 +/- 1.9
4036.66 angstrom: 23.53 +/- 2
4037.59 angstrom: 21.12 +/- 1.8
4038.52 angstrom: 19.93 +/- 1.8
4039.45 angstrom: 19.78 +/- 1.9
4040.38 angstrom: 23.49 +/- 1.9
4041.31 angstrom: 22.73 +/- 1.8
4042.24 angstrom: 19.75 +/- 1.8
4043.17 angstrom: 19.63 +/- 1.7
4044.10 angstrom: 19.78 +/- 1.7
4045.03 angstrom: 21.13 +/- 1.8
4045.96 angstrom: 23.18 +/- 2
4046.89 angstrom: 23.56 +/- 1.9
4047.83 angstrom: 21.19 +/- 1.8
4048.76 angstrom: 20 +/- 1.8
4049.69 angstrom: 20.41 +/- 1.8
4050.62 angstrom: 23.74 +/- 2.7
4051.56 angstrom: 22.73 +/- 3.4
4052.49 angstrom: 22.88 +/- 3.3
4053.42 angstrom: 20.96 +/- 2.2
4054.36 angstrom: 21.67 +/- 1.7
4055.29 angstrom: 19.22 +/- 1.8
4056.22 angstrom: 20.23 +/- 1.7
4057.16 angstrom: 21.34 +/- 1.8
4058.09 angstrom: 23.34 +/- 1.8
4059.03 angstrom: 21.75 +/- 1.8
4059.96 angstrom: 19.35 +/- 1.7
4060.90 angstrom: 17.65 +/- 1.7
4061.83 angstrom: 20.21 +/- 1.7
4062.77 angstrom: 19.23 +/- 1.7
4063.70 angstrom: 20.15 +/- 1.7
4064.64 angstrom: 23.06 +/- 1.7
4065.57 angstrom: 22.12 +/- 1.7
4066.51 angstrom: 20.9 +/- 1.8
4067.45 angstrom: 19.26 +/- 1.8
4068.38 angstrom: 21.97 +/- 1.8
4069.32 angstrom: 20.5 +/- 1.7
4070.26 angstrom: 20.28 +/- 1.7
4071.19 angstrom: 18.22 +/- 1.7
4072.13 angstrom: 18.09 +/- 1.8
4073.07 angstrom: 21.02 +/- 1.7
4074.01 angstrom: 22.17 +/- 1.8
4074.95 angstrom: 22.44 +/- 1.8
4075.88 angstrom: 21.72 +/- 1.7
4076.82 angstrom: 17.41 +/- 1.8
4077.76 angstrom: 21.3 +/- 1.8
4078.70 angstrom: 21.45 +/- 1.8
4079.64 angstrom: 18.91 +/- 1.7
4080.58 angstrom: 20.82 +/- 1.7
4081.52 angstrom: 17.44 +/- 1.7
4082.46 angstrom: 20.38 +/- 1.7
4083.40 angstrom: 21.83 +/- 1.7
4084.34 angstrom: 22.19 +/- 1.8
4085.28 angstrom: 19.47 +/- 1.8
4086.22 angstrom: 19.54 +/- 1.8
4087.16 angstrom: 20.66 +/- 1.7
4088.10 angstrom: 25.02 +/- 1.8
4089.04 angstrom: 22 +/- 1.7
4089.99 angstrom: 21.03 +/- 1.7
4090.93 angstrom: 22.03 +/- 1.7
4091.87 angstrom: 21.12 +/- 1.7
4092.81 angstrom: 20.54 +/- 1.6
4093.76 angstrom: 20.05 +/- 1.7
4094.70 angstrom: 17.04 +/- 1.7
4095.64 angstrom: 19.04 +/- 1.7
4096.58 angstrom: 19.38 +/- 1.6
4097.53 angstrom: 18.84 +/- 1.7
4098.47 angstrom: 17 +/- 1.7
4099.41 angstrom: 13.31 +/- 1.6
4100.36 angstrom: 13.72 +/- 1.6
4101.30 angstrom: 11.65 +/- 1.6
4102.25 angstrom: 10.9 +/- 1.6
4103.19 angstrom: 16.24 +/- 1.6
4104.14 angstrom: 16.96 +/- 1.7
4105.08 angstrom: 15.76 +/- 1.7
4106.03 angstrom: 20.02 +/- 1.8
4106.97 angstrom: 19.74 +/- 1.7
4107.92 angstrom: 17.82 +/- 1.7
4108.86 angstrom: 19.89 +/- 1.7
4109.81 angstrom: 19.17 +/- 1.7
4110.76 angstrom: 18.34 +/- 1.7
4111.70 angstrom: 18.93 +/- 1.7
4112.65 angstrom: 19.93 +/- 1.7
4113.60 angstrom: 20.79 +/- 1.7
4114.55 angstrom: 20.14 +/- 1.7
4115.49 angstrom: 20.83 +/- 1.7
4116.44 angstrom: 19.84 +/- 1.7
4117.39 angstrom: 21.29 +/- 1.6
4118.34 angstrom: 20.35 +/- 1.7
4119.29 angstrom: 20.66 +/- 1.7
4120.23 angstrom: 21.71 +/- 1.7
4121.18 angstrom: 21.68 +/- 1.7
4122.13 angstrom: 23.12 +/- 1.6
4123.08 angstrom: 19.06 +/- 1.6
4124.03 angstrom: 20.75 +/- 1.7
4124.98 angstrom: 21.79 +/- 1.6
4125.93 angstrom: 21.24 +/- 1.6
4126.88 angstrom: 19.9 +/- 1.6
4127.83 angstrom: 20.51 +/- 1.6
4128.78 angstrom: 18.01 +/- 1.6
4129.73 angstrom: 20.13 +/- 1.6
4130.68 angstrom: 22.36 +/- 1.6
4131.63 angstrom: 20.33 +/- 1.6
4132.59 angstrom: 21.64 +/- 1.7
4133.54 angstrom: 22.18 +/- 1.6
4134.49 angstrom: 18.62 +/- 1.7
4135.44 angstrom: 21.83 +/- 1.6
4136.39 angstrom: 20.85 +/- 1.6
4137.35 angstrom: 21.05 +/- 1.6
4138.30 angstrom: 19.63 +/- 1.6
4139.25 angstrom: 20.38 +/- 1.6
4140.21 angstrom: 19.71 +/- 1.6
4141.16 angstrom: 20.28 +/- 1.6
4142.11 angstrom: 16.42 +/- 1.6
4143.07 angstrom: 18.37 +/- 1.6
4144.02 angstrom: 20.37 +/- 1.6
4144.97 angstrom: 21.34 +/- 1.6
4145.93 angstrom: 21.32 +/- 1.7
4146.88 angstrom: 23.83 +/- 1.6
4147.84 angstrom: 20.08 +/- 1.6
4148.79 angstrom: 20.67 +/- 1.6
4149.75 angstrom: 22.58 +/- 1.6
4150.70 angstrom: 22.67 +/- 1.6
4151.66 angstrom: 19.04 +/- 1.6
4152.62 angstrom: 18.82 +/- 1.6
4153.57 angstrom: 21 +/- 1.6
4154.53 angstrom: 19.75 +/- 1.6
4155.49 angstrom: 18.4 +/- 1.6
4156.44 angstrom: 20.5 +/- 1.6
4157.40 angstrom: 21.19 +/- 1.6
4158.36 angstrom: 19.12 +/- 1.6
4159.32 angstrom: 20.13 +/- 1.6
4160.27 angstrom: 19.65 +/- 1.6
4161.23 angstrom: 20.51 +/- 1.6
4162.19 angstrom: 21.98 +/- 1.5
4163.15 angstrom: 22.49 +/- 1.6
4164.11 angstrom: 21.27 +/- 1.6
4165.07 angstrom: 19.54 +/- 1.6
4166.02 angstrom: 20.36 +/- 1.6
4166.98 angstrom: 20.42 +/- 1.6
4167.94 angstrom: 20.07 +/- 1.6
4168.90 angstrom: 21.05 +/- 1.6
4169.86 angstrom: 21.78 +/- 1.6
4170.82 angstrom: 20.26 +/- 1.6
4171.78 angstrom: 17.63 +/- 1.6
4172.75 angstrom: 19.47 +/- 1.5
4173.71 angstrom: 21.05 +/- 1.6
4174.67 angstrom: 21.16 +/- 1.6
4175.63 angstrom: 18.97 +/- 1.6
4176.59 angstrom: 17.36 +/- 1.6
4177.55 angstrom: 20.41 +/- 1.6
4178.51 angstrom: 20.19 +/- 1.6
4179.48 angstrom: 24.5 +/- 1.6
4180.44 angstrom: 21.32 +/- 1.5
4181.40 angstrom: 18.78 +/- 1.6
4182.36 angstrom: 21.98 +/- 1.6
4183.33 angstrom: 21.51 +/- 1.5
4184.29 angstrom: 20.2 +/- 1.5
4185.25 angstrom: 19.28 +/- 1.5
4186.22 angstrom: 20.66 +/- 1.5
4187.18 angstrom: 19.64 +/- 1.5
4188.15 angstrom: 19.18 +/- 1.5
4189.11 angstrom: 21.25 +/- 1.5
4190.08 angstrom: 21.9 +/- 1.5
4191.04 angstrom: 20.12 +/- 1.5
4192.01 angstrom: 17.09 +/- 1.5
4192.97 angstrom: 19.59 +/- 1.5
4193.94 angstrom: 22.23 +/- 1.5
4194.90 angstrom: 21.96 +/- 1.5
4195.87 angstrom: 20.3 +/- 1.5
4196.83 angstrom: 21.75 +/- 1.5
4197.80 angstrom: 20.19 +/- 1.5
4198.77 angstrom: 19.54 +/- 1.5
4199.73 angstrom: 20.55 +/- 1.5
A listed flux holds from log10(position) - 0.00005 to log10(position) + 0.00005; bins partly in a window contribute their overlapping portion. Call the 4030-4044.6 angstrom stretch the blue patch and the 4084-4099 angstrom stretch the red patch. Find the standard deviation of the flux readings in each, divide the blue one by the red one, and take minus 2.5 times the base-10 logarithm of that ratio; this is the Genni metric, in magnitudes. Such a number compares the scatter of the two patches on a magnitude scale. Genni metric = 0.3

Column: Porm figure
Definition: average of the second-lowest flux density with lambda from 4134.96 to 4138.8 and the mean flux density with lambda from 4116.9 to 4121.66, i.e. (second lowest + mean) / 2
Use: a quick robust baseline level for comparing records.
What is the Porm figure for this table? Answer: 21.0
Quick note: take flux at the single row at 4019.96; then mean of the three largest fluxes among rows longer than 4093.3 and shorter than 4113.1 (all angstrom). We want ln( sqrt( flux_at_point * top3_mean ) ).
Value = 3.058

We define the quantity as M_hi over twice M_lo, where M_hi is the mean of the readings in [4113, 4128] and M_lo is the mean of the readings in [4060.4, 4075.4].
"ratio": 0.510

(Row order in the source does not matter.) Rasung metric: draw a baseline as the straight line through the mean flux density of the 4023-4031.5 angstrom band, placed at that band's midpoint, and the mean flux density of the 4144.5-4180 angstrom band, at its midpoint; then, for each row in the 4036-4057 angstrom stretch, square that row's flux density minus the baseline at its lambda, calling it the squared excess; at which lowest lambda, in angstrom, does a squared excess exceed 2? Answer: 4036.66 angstrom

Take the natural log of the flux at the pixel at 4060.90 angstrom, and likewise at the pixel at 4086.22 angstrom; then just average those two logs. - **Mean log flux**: 2.92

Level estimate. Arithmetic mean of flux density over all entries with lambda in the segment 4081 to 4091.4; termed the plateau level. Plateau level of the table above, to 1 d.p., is 21.1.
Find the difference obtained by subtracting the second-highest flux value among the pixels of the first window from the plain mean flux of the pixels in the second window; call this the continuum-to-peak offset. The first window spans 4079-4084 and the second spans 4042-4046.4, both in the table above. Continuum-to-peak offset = -0.1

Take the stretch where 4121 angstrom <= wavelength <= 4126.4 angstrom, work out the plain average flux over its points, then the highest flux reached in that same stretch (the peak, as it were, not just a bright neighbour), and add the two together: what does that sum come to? 44.4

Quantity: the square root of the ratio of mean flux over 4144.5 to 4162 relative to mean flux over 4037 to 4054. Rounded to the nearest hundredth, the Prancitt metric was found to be 0.98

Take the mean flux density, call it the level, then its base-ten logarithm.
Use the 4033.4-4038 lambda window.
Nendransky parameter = 1.35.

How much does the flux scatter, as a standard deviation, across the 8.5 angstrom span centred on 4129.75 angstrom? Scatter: 1.3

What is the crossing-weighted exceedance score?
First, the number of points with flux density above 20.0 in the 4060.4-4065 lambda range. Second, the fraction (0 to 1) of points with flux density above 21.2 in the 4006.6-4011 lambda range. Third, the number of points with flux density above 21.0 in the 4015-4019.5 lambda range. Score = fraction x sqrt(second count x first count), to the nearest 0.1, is 2.0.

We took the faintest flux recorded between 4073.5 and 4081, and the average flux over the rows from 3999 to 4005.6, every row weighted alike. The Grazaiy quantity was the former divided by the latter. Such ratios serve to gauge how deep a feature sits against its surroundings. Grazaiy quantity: 0.84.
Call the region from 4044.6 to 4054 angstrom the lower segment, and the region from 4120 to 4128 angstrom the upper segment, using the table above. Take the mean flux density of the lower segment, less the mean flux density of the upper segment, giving 0.89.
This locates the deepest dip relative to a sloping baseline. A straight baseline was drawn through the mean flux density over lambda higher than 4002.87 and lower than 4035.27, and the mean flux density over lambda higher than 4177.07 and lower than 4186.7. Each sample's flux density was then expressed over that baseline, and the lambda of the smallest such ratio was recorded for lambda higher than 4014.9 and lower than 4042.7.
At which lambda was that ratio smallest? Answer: 4018.11 angstrom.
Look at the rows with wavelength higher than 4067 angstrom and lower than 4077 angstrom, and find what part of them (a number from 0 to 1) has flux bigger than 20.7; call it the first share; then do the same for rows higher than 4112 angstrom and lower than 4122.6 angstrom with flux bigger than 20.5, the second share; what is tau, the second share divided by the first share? 1.40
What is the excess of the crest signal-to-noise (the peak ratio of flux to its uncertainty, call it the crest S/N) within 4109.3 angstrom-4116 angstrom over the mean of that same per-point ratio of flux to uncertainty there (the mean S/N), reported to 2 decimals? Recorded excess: 0.65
